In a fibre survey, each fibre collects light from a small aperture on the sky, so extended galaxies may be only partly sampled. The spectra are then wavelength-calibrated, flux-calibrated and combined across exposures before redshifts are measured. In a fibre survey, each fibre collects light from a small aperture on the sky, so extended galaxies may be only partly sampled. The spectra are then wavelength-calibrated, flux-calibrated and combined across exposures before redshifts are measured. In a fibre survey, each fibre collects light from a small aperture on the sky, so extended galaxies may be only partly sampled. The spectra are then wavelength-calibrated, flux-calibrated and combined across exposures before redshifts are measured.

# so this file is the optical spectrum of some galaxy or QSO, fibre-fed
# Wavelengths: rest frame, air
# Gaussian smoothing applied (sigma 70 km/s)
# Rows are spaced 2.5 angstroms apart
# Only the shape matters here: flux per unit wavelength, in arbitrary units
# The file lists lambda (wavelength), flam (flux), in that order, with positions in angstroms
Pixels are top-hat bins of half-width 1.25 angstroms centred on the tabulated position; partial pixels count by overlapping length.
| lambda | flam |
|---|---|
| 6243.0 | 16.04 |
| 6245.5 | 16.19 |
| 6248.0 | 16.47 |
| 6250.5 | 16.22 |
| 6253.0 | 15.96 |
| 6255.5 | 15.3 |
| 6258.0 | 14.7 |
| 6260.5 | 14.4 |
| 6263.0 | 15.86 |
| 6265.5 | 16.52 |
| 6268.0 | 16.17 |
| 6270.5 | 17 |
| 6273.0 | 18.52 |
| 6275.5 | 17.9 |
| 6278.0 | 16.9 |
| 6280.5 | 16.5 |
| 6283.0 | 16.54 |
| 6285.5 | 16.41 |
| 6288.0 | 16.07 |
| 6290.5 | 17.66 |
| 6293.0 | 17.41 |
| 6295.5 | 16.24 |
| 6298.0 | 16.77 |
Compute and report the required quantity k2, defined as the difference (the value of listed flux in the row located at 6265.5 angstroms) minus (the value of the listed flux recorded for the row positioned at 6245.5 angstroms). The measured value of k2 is 0.3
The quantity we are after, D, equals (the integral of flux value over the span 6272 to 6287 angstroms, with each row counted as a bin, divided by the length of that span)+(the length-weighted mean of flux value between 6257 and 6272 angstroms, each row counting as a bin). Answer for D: 32.9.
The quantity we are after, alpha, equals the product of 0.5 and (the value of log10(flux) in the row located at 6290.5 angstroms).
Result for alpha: 0.623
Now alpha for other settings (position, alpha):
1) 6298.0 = 0.612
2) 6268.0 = 0.604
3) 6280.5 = 0.609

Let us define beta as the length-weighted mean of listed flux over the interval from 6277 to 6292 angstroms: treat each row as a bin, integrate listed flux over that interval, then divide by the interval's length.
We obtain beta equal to 16.7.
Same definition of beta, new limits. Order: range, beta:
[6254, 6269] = 15.5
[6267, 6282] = 17.2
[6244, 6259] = 15.8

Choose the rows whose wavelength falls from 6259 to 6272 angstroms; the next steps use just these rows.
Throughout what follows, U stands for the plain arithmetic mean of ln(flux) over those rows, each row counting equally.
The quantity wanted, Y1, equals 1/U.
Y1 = 0.361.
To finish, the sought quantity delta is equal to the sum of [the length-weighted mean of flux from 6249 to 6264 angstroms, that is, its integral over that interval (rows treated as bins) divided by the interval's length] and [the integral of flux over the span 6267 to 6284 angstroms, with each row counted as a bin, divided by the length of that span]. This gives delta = 32.5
